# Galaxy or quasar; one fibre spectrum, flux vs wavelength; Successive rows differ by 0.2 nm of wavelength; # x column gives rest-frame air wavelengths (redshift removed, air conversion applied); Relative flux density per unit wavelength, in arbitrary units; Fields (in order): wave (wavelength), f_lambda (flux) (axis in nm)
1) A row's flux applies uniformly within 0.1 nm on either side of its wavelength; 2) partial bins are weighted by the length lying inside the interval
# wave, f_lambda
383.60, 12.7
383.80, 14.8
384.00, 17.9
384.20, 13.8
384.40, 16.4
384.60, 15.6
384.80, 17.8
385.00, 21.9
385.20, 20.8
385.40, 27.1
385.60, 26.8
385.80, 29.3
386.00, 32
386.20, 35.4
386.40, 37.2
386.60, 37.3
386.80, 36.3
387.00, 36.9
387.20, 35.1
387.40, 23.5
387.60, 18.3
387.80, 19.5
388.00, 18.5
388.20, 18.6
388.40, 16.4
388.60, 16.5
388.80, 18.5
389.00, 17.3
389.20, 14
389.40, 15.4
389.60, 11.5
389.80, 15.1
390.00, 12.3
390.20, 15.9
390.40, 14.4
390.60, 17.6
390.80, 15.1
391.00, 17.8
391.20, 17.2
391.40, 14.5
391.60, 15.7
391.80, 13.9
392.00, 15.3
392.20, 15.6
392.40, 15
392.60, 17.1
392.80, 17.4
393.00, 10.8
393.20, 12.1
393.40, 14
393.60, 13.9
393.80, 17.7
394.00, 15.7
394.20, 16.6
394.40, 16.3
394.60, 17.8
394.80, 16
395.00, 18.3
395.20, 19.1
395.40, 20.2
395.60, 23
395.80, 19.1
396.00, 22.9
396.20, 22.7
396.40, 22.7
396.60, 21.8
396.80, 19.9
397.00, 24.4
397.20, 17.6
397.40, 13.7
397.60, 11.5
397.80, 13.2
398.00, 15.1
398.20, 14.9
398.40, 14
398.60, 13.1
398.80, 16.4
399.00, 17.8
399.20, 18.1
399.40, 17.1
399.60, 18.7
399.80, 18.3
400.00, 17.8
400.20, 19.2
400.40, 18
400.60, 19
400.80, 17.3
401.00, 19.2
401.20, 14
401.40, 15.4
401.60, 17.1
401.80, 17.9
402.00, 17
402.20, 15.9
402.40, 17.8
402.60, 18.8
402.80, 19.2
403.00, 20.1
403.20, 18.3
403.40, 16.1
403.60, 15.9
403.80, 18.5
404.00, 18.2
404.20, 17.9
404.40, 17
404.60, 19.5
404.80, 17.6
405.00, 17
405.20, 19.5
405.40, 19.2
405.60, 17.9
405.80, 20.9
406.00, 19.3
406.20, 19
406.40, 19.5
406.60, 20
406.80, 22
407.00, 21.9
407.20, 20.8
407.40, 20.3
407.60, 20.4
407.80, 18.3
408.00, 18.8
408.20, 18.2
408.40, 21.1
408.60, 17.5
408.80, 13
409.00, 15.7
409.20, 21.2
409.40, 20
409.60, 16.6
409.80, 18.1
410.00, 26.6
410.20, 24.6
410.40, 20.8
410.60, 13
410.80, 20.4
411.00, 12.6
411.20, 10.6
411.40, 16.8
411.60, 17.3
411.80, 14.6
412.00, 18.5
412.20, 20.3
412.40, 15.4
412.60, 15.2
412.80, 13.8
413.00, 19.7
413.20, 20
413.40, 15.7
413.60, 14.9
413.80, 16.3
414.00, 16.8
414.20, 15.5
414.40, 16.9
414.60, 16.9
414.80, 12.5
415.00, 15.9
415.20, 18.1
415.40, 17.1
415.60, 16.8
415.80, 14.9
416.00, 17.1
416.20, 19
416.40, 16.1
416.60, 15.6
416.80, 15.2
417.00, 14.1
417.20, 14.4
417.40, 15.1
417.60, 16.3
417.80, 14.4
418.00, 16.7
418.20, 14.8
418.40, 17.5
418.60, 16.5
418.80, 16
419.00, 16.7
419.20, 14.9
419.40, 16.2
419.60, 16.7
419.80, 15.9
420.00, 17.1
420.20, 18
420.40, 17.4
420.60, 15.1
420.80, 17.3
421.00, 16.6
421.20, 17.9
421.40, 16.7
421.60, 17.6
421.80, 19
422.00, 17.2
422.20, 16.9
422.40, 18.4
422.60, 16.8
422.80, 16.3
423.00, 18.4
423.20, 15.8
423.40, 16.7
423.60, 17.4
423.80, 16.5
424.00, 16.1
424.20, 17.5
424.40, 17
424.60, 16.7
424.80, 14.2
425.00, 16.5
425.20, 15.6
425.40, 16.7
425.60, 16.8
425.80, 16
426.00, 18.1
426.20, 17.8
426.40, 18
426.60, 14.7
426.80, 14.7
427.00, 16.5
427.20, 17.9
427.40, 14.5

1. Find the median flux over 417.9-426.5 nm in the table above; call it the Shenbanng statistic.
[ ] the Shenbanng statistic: 16.7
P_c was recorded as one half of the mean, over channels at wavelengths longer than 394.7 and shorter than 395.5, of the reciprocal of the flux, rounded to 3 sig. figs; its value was 0.0274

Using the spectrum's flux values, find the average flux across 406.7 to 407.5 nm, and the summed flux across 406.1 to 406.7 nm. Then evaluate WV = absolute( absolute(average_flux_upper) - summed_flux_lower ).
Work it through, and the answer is 37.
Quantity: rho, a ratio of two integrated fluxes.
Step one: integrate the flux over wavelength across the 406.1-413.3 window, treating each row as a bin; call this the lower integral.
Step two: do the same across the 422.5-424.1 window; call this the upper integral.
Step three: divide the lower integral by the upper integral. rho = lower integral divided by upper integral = 4.9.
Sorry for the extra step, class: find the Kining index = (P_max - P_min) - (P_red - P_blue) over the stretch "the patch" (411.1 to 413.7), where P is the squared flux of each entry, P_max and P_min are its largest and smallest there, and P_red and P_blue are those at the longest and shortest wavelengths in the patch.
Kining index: 190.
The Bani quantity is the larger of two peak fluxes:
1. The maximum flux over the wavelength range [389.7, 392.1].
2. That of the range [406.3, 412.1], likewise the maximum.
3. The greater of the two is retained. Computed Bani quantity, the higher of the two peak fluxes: 26.6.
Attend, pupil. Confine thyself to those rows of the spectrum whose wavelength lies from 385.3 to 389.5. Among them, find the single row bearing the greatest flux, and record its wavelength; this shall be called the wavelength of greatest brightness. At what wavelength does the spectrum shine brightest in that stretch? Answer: 386.60 nm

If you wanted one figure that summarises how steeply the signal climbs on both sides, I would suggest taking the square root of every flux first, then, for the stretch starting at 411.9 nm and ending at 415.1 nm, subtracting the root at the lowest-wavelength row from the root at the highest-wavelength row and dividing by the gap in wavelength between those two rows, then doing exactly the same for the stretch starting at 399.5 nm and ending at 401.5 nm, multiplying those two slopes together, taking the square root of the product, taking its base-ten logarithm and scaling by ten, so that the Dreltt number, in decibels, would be -8.2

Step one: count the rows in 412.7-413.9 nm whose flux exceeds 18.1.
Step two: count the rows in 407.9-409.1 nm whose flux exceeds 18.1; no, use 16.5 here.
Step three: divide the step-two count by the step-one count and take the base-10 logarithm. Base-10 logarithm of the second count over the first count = 0.3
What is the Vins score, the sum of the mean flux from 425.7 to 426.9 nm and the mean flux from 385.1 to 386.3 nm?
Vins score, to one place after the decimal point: 45.1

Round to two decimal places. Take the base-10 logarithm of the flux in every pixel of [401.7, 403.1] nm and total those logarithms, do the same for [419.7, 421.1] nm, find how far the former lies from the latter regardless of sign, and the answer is 0.23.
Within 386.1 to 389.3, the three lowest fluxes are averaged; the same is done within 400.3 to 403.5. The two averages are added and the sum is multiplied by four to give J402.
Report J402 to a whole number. 123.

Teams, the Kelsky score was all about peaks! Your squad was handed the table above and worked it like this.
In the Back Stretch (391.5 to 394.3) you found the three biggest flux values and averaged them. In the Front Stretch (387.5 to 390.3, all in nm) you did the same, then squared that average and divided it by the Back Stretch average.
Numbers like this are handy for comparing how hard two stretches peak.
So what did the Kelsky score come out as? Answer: 20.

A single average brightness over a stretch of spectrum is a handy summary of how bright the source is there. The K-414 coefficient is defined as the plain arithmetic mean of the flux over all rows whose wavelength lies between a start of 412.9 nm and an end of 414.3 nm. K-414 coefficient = 17.0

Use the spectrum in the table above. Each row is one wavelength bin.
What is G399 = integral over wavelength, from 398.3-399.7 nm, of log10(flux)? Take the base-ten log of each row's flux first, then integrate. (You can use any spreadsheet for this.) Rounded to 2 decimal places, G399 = 1.70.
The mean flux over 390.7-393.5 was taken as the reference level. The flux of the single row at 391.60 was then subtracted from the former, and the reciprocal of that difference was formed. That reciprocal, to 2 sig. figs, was -1.7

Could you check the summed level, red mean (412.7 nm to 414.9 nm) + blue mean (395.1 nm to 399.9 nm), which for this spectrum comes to 34.4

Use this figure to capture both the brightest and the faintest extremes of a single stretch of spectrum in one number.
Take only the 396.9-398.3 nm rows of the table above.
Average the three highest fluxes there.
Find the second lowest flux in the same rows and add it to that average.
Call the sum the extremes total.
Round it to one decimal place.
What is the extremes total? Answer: 32.2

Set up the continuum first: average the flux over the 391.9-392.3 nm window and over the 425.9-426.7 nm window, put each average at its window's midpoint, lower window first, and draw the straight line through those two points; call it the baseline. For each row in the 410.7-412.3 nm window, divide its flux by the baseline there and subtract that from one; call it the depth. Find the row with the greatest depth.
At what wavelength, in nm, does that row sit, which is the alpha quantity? 411.20 nm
